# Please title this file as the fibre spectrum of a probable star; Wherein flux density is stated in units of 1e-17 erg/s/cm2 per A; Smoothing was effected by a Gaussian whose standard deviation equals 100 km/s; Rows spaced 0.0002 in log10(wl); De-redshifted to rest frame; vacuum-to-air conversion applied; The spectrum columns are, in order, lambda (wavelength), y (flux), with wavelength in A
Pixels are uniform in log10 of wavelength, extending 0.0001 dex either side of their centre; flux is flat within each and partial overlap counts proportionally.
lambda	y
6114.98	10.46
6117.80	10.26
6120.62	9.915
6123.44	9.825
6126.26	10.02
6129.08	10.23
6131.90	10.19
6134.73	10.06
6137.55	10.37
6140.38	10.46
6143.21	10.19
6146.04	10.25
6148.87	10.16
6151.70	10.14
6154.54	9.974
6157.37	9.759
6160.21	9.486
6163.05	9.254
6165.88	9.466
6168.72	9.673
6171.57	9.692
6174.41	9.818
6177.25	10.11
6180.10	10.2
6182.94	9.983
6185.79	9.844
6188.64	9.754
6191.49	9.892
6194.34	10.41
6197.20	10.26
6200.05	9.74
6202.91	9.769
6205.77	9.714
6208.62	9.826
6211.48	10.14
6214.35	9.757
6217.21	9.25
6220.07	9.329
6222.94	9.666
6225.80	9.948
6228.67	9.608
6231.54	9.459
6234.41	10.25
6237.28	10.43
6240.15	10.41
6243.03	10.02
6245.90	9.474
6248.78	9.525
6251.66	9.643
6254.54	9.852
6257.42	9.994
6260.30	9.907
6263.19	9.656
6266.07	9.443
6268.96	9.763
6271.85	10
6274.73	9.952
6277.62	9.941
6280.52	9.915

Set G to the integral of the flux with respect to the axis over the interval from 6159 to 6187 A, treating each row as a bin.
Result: 273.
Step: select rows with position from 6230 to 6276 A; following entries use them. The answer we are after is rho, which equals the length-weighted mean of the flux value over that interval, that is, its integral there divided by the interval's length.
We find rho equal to 9.861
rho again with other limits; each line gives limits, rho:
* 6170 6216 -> 9.926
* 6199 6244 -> 9.831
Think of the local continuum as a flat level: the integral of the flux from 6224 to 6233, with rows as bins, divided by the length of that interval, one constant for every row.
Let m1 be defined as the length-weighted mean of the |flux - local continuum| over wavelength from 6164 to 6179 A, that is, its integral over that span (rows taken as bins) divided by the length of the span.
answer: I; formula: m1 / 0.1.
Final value 1.8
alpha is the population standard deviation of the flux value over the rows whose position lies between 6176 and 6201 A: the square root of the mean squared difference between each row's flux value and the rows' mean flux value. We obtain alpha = 0.22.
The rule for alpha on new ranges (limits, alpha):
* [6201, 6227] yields 0.26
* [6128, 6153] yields 0.11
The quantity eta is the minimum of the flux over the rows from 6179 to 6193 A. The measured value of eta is 9.754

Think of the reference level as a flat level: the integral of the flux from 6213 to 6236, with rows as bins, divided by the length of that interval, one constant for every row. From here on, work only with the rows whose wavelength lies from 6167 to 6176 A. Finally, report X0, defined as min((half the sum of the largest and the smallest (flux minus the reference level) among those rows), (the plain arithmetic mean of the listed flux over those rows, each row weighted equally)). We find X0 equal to 0.08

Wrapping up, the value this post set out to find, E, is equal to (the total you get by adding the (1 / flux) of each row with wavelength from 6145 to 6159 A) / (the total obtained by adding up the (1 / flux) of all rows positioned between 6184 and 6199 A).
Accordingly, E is 1.00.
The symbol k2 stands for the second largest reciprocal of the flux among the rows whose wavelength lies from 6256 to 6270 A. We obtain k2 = 0.104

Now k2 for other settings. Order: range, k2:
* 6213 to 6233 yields 0.107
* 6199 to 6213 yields 0.103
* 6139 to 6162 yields 0.102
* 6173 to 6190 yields 0.102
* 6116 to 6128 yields 0.101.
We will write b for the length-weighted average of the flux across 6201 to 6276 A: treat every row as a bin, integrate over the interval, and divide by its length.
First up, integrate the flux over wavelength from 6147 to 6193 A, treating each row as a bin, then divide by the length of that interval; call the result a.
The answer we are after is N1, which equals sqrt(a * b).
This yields 9.82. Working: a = 9.8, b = 9.8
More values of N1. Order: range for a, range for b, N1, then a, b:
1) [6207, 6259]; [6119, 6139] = 9.95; 9.8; 10.1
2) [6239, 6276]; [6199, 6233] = 9.75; 9.8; 9.7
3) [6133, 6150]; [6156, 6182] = 9.98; 10.2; 9.7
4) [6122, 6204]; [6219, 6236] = 9.84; 10.0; 9.7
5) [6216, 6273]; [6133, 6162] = 9.93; 9.8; 10.1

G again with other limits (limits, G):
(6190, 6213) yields 229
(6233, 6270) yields 365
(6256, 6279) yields 226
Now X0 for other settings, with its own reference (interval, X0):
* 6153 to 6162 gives 0.06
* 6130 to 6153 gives 0.59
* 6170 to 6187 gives 0.28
